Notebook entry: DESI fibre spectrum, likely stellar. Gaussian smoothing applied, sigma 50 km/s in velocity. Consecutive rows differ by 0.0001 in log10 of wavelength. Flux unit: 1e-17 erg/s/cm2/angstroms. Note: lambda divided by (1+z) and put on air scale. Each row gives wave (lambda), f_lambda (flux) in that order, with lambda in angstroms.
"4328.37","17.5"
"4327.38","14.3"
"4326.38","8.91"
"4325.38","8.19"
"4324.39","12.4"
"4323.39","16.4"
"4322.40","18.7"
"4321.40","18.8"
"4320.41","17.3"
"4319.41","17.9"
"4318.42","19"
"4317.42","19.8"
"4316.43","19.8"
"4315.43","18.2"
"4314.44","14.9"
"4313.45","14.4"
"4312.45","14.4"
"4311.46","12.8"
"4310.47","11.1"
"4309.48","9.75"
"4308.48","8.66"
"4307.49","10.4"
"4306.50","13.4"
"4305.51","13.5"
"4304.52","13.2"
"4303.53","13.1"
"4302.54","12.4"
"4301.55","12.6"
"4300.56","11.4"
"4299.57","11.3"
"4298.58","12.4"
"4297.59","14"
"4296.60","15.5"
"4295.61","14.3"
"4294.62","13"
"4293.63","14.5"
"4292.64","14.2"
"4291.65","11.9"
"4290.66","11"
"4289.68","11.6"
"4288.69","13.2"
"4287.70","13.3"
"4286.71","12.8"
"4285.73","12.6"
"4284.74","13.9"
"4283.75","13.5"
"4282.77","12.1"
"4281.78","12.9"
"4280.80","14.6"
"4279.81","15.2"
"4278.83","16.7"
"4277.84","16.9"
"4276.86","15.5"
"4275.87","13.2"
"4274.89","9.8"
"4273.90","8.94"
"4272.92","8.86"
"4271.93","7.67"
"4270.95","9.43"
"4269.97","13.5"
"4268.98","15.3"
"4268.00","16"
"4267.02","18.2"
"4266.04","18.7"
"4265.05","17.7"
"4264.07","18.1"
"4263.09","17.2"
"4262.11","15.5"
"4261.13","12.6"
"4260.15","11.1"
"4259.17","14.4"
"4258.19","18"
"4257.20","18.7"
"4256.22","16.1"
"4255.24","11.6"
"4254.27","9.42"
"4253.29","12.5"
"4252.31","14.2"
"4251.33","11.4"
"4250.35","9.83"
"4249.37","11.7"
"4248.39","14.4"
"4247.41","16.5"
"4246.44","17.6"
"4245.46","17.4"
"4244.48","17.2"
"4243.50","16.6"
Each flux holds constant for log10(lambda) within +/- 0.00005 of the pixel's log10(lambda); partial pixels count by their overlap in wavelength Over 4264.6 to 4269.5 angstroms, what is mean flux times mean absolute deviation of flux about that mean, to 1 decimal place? 21.0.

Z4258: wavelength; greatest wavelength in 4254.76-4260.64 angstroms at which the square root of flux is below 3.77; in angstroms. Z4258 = 4260.15 angstroms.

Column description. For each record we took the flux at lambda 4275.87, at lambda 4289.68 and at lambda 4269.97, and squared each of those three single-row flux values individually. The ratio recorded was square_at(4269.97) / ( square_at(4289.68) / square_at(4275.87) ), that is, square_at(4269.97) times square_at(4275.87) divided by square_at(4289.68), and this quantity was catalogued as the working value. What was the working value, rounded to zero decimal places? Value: 236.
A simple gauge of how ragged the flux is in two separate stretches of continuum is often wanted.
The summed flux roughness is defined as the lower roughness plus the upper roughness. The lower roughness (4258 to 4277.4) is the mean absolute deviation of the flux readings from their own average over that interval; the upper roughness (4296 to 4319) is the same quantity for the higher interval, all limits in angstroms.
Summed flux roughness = 5.37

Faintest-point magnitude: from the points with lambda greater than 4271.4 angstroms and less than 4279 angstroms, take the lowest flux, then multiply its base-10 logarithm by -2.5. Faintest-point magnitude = -2.2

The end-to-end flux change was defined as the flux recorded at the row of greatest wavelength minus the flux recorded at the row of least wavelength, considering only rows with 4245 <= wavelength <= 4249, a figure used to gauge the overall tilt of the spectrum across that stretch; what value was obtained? -3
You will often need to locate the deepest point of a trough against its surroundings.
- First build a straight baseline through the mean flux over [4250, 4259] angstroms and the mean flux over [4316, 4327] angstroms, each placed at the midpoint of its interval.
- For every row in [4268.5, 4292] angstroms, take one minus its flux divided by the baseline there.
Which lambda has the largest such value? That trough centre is 4271.93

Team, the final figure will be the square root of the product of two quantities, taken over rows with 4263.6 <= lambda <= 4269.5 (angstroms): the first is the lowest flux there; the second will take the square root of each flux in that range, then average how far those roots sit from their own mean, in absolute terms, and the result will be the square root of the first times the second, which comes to 1.45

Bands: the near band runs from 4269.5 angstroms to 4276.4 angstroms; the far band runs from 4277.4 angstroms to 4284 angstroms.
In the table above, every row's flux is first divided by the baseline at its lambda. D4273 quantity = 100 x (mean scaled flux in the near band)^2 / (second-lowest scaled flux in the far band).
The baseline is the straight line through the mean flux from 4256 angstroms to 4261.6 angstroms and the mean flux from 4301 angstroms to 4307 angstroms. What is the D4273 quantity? 54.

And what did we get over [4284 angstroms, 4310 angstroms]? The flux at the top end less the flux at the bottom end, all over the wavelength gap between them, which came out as -0.17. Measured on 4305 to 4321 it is 0.26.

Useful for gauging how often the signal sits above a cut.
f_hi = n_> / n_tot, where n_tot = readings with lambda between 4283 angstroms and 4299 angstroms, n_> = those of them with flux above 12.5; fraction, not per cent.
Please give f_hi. 0.75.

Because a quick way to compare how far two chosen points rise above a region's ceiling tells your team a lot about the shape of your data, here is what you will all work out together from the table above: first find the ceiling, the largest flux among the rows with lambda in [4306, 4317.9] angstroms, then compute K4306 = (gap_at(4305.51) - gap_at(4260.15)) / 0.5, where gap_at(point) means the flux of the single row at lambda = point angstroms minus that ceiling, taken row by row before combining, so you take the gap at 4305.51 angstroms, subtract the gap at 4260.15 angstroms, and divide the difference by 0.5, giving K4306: 4.8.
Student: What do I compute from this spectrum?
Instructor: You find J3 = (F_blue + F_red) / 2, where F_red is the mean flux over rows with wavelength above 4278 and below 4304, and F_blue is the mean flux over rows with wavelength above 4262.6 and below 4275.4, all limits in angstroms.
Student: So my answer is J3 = 13.5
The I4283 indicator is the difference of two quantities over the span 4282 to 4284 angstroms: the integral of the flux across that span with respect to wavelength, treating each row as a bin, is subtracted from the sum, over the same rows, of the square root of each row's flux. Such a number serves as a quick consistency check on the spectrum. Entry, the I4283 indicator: -18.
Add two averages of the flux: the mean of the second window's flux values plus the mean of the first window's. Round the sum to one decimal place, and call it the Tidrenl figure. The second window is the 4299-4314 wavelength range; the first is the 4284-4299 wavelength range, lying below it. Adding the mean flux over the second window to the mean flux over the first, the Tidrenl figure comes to 25.4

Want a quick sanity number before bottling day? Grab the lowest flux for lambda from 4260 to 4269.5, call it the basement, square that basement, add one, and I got 124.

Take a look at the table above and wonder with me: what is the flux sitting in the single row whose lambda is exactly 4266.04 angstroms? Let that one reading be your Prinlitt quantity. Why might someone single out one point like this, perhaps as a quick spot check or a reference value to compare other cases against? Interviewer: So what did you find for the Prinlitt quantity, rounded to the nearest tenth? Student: 18.7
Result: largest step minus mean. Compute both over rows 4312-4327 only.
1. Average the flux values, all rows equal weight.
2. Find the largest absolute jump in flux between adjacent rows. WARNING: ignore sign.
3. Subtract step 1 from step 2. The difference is -11.7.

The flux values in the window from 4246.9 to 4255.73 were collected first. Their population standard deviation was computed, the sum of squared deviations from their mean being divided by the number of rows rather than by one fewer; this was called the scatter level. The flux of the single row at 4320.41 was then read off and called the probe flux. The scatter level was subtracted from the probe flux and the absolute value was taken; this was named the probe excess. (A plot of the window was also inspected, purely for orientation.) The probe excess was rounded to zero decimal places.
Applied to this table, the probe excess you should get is 15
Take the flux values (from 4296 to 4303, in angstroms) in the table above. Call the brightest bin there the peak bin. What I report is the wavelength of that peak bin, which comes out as 4296.60 angstroms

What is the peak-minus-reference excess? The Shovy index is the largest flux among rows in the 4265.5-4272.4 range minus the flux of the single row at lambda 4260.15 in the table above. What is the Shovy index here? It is 7.6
